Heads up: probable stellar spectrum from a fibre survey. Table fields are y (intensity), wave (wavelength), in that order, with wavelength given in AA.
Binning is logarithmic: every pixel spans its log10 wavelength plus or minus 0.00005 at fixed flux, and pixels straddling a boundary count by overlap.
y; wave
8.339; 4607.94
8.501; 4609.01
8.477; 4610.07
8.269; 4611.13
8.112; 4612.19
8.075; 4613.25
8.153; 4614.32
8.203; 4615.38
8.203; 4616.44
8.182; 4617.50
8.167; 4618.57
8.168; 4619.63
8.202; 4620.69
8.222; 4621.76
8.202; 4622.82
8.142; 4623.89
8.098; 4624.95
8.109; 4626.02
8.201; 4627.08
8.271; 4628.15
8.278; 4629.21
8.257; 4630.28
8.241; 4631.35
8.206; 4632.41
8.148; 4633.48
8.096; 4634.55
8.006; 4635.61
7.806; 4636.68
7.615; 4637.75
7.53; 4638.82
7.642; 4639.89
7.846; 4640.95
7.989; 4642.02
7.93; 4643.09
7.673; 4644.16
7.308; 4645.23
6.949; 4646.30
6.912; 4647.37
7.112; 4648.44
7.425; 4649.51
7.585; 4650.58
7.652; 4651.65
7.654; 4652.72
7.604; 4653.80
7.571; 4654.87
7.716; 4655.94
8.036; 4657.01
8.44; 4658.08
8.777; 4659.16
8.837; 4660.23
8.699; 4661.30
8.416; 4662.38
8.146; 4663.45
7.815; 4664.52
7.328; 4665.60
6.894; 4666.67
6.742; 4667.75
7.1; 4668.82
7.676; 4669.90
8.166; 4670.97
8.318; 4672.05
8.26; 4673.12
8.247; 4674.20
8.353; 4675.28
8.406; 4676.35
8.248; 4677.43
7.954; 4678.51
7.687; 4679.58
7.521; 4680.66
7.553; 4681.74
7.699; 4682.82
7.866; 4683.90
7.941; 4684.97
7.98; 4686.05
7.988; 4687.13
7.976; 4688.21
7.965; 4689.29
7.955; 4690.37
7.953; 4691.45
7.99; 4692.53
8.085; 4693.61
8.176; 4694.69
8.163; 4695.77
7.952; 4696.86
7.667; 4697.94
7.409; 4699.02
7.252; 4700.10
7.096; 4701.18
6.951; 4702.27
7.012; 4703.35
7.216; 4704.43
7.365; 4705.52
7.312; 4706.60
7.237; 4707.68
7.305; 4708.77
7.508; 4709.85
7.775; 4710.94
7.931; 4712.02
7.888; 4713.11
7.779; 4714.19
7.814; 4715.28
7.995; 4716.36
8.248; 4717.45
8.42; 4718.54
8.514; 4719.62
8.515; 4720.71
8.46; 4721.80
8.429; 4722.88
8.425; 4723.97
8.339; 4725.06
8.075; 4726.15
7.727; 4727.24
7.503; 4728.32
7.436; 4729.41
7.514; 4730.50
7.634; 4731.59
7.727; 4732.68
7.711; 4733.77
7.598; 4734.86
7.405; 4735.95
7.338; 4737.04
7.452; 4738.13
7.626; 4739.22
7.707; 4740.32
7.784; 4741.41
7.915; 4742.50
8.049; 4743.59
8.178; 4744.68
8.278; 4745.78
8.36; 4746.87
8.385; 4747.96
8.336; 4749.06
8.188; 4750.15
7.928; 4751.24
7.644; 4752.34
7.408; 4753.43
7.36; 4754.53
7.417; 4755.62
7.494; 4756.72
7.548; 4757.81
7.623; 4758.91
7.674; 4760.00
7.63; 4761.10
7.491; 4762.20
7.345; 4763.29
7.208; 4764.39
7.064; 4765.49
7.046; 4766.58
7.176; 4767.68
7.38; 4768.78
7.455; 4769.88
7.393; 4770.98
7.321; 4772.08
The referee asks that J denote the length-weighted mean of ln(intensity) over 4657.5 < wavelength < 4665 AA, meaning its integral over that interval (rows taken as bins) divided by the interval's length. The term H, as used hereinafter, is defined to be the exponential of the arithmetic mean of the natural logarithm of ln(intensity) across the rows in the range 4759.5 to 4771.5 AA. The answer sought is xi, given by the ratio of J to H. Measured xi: 1.070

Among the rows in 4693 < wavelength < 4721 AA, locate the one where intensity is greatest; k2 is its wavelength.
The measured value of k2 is 4720.71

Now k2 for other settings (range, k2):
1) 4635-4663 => 4660.23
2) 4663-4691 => 4676.35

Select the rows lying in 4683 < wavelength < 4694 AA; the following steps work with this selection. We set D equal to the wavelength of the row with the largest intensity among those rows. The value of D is 4693.61 AA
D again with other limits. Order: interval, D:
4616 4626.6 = 4621.76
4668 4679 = 4676.35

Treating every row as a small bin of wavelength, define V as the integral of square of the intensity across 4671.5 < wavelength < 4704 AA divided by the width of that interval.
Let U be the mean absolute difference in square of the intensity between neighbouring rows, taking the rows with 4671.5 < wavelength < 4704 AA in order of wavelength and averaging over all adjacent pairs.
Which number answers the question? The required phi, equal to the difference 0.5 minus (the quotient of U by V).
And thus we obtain 0.473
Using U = 1.7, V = 61.8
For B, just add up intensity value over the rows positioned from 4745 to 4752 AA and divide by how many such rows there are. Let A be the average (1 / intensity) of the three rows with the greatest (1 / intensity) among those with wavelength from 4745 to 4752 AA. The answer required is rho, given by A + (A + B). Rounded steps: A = 0.123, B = 8.2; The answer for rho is 8.49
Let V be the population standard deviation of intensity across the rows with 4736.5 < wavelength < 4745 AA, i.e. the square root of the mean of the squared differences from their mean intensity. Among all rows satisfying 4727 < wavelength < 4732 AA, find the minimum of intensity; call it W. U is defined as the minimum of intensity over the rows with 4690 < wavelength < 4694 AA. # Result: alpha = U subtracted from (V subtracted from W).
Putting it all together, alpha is -0.8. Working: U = 7.953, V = 0.27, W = 7.436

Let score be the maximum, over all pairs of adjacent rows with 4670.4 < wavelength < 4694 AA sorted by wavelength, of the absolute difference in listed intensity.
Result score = 0.294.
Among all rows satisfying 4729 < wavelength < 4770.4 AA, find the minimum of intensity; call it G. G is 7.046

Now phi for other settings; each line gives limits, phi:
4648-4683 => 0.446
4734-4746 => 0.469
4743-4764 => 0.471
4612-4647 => 0.479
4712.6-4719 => 0.462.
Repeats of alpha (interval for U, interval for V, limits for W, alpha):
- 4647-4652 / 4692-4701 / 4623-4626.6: 0.9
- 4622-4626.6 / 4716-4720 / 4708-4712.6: -1.0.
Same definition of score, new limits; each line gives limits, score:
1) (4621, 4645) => 0.257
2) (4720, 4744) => 0.348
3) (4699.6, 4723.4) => 0.267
